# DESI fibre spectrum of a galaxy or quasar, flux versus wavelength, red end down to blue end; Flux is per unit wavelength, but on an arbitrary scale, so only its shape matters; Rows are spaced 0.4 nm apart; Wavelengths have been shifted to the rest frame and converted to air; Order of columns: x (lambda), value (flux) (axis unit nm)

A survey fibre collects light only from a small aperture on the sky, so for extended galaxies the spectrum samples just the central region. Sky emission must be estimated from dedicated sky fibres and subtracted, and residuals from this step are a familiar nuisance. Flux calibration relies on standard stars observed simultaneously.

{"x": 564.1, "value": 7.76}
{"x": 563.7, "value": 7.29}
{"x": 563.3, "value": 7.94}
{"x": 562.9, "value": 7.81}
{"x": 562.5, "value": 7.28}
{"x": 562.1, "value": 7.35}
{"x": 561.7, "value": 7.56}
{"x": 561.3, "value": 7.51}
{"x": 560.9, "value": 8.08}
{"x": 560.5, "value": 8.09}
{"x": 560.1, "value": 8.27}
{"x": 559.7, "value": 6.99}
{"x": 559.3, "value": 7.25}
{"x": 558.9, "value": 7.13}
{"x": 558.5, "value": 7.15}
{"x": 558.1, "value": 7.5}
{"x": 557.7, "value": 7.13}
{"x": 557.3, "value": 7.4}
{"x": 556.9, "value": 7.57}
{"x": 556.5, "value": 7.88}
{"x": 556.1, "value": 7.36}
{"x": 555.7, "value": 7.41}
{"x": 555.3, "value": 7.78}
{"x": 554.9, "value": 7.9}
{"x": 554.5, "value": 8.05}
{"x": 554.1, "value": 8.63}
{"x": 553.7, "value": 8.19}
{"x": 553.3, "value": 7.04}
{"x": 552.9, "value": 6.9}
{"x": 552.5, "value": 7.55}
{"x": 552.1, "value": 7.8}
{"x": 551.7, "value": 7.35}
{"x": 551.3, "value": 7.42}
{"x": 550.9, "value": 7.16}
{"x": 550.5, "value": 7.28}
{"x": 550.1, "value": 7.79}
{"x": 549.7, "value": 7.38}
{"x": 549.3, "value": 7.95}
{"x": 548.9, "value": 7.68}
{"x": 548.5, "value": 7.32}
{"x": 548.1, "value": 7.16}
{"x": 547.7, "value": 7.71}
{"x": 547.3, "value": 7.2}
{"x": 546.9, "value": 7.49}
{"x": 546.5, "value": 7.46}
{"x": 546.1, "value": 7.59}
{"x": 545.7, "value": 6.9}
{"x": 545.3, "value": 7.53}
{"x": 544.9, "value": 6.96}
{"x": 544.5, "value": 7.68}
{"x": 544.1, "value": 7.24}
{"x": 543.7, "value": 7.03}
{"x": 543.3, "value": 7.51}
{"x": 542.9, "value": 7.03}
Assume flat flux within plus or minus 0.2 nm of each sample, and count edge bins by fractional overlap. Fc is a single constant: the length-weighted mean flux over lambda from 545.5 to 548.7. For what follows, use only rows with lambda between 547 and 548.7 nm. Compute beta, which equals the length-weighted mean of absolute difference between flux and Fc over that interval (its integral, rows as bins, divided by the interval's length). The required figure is 0.18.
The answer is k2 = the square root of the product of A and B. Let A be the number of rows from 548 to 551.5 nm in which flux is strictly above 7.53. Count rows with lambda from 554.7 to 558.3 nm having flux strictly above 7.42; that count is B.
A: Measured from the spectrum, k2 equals 3.9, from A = 3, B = 5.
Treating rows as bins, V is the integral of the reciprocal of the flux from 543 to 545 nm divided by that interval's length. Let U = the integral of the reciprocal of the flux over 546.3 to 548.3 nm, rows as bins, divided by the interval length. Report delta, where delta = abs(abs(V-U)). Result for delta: 0.002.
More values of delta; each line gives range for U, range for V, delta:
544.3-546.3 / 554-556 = 0.010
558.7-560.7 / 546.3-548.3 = 0.002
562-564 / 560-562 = 0.005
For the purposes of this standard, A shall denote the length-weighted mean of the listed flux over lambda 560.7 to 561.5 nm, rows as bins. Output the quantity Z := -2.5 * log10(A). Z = -2.23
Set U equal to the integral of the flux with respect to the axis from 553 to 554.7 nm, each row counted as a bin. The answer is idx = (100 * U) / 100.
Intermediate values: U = 13.5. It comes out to 13.5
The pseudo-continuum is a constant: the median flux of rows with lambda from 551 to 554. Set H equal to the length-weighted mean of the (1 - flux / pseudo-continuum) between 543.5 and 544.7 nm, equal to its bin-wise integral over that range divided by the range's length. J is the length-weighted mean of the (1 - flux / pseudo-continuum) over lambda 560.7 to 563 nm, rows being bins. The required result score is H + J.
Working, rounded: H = 0.014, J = -0.023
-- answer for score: -0.009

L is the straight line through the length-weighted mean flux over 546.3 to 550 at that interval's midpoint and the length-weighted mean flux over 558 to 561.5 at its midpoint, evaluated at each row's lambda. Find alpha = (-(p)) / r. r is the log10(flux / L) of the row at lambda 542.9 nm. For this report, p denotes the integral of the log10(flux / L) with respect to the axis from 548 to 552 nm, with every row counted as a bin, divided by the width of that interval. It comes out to -0.09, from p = -0.002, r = -0.03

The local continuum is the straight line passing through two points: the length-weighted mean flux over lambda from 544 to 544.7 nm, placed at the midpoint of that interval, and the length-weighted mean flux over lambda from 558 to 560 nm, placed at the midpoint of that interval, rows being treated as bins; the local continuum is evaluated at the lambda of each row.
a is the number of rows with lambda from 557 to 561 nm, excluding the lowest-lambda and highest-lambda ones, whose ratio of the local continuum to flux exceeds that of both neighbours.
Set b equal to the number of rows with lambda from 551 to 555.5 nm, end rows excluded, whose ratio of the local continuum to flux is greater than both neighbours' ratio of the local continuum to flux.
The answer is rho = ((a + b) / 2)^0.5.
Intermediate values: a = 3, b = 2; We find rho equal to 1.58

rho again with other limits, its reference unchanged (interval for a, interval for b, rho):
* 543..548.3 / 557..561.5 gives 2.00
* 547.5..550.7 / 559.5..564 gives 1.41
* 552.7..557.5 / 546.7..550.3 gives 1.41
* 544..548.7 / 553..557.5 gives 1.73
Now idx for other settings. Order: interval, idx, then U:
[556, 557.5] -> 11.3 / 11.3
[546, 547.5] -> 11.1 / 11.1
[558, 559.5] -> 10.9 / 10.9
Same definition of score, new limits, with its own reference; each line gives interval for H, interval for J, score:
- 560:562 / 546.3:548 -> -0.062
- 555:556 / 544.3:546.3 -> -0.013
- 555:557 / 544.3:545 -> -0.020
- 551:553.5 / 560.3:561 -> -0.078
